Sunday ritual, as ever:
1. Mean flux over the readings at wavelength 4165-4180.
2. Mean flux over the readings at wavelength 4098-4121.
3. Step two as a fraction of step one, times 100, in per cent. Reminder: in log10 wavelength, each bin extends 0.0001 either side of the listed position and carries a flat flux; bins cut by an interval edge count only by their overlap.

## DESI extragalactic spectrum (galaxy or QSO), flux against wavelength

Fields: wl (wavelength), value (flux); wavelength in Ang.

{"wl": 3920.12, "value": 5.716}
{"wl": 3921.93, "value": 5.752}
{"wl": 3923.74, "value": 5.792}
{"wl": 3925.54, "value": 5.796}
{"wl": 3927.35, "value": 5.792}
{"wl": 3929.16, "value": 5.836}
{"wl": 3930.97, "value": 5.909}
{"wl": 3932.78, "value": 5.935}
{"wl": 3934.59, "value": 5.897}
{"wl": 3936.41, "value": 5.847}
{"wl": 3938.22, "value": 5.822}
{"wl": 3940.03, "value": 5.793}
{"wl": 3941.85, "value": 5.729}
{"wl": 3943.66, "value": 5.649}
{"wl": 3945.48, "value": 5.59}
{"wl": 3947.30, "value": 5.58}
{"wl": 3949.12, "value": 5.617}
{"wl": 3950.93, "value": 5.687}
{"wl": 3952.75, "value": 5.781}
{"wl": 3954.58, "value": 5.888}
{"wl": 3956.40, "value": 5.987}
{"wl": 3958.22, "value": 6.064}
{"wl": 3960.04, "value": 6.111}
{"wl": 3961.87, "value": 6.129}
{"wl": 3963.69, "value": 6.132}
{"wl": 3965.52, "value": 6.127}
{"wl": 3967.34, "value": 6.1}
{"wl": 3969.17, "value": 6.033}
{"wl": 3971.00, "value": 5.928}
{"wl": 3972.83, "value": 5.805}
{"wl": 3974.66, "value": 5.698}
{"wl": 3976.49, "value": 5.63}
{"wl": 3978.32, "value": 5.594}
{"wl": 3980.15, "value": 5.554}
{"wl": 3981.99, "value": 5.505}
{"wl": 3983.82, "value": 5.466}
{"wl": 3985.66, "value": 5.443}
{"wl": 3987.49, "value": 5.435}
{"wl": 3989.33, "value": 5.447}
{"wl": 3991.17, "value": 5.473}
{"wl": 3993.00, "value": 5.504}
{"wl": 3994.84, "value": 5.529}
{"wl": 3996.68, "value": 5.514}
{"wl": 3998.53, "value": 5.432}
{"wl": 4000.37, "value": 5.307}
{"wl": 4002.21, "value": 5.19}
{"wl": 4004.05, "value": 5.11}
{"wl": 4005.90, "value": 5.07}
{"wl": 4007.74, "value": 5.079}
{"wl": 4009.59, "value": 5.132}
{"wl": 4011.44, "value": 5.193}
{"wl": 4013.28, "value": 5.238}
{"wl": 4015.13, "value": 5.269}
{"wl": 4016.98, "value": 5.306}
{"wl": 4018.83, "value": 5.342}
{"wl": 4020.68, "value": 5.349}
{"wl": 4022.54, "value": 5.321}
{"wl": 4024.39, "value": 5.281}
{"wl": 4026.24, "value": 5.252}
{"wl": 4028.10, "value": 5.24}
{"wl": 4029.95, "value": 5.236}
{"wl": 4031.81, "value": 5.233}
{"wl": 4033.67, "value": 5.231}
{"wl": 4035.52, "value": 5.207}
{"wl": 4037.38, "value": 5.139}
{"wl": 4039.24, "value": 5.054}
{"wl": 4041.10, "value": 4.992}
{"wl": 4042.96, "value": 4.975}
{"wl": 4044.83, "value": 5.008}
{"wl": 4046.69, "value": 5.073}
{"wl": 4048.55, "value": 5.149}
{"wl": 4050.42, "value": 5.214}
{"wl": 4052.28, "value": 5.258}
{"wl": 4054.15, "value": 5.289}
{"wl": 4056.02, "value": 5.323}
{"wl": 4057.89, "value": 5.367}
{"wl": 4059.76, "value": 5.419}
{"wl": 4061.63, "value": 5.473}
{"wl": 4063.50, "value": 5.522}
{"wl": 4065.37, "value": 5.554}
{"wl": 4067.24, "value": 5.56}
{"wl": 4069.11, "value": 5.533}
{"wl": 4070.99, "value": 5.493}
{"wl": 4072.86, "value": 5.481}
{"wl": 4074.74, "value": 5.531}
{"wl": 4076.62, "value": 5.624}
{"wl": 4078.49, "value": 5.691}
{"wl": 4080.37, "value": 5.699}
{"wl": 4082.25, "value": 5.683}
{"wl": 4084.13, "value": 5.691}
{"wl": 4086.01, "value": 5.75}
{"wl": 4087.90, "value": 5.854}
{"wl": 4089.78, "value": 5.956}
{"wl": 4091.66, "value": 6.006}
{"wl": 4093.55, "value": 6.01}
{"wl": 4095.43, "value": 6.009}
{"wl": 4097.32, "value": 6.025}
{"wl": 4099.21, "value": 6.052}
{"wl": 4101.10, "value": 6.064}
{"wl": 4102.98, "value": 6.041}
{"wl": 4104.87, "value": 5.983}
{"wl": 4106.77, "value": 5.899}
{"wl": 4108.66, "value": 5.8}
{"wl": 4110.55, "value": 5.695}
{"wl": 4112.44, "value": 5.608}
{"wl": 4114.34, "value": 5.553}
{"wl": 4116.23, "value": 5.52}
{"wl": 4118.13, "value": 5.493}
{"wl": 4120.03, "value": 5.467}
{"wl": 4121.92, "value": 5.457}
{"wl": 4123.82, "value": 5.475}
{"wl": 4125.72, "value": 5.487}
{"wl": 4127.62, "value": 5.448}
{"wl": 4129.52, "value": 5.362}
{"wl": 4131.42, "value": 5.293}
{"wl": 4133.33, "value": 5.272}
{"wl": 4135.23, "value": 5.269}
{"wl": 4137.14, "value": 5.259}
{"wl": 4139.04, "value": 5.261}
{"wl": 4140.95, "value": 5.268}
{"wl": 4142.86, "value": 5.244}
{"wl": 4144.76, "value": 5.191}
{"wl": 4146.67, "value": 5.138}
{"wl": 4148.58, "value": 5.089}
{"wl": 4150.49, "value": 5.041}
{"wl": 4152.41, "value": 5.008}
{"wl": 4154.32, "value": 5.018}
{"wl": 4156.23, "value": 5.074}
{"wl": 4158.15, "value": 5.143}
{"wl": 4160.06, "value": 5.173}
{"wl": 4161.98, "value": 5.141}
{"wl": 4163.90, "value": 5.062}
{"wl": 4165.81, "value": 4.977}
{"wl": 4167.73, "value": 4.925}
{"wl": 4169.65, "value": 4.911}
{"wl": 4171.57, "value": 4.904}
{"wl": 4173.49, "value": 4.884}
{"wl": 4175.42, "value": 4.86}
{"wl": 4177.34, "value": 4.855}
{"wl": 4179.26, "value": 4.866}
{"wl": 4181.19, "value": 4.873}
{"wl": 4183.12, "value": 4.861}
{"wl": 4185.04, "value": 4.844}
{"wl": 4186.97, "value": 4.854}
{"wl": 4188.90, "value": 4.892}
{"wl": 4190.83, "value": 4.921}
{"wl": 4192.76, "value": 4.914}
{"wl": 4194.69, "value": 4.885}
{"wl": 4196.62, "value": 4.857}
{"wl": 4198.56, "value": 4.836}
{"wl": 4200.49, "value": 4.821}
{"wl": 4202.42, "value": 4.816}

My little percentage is 118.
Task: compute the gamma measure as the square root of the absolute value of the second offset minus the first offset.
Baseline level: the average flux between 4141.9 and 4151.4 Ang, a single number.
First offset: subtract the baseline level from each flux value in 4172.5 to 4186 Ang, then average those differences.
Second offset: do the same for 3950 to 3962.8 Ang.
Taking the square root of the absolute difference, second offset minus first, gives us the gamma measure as 1.04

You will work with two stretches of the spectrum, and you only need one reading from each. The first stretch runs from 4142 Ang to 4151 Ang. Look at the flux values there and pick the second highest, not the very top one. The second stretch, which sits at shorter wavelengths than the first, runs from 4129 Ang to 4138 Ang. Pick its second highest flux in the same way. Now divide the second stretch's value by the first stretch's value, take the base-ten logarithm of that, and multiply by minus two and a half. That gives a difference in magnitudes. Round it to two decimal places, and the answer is -0.02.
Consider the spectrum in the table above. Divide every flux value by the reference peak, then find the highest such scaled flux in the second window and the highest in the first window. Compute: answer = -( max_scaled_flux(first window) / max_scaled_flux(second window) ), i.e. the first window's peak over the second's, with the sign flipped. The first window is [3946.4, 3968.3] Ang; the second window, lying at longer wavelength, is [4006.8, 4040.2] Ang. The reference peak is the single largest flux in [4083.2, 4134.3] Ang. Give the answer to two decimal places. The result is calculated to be -1.15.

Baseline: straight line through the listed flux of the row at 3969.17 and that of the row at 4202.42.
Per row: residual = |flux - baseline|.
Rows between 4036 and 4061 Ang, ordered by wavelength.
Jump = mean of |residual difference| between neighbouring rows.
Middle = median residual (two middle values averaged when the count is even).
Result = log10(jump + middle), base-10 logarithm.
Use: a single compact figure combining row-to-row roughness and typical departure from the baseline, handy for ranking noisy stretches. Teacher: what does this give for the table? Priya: -0.28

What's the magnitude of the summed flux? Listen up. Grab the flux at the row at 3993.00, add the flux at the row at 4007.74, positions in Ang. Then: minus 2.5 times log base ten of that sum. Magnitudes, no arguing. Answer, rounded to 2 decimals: -2.56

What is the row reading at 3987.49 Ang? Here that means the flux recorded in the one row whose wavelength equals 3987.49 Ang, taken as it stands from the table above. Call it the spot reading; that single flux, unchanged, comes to 5.435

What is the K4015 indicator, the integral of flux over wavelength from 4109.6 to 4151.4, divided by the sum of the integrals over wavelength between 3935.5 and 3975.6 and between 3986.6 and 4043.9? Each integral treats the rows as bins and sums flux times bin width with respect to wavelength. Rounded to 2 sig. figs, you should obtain 0.42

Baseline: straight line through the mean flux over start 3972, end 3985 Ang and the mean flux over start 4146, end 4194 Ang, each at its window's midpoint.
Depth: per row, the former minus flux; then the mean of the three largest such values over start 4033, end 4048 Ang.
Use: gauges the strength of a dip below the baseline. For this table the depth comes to 0.40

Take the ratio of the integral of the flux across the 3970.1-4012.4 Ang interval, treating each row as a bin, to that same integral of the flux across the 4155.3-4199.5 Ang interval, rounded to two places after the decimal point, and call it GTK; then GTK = 1.05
